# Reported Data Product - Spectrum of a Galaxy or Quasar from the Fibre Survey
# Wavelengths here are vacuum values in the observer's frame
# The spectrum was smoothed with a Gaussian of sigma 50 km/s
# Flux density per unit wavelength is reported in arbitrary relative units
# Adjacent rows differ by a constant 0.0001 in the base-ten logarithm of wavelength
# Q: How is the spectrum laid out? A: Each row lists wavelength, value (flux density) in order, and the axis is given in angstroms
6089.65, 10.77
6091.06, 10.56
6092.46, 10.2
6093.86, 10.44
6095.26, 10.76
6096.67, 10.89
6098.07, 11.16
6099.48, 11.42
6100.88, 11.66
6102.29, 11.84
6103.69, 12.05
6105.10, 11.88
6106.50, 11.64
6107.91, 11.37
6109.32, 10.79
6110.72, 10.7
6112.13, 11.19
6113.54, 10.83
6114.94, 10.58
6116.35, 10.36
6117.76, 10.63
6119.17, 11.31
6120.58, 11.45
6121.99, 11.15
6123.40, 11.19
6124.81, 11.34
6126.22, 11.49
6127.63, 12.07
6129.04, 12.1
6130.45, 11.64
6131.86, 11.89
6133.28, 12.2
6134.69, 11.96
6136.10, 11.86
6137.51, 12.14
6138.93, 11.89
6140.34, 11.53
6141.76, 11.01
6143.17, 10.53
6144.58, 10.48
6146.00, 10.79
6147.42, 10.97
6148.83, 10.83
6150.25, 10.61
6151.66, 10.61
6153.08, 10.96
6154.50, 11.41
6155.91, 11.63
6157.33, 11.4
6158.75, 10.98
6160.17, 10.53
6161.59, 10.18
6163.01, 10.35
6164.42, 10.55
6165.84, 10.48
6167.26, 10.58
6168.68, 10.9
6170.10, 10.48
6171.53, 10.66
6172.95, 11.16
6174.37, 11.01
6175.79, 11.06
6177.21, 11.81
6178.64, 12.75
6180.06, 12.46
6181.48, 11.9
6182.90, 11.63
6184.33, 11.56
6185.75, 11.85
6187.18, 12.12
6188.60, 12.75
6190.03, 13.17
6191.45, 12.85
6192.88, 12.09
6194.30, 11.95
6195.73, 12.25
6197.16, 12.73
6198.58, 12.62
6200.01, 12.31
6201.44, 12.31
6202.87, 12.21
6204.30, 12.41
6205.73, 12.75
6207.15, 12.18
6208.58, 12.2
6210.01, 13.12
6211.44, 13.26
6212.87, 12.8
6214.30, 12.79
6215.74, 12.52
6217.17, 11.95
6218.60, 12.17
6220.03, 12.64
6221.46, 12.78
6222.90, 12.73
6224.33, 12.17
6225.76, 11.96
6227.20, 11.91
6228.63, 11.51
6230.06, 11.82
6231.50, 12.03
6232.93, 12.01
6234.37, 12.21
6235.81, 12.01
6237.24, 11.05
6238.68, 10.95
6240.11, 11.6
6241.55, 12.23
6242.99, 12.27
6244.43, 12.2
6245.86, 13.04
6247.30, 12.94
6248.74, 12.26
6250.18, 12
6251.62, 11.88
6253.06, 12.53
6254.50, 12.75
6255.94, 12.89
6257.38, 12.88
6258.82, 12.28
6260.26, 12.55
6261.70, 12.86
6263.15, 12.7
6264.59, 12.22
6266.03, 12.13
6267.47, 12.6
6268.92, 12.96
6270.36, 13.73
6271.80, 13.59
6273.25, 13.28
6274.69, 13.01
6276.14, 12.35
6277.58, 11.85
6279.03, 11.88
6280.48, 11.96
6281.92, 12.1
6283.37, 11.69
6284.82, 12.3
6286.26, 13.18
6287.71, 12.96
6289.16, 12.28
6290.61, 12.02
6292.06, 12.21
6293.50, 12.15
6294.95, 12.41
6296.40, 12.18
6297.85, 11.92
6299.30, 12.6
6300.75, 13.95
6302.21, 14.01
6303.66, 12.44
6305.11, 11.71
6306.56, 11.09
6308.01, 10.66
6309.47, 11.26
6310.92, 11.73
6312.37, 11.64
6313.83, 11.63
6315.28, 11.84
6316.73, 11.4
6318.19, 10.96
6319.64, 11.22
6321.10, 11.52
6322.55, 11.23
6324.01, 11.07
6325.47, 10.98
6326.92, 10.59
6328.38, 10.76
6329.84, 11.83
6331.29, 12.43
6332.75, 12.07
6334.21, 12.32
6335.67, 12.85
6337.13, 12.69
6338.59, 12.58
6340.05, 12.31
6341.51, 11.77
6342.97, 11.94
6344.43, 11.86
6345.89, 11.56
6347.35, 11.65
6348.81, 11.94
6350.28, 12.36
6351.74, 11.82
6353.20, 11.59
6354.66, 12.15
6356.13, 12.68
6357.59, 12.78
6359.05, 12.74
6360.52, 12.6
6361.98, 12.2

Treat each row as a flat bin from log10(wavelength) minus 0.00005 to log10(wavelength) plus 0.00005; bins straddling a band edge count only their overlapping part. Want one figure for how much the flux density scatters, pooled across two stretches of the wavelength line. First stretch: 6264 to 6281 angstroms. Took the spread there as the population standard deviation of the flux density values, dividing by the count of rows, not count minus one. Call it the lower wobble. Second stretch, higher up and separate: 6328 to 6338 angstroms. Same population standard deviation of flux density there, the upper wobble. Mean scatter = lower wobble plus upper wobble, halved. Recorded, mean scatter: 0.64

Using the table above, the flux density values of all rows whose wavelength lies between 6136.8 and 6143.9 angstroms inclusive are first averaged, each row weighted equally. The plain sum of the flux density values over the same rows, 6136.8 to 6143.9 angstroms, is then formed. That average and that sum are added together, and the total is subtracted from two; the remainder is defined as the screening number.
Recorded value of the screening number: -67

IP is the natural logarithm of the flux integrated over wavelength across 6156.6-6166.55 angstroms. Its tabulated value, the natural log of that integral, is 4.66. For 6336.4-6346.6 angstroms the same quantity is 4.82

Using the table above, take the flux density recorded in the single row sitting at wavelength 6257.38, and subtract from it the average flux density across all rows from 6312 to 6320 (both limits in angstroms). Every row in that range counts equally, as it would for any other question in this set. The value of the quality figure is 1.43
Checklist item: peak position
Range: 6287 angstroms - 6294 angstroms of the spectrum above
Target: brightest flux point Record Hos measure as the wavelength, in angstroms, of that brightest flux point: 6287.71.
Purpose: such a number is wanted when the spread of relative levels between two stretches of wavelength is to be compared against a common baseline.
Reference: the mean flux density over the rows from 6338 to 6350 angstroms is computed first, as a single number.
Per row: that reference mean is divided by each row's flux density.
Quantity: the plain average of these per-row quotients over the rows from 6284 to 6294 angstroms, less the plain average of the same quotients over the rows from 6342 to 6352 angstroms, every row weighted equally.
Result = -0.045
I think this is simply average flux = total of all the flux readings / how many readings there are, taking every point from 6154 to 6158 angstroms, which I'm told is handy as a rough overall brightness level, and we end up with 11.5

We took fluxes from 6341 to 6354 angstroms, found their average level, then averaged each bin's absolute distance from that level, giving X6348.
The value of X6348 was 0.17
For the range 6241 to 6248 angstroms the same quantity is 0.36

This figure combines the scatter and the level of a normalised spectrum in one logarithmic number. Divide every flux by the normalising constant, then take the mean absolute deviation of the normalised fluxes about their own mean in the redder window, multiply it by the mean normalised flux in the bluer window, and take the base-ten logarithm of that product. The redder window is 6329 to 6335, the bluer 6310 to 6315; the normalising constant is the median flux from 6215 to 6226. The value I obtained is -1.8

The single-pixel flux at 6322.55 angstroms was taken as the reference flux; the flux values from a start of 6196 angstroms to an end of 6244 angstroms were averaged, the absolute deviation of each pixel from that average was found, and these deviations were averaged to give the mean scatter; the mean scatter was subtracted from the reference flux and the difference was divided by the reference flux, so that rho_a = 0.966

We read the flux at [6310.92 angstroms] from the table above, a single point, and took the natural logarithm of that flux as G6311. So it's 2.46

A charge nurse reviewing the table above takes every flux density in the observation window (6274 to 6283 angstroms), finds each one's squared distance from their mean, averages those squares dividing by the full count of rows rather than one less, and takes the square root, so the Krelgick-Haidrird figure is 0.40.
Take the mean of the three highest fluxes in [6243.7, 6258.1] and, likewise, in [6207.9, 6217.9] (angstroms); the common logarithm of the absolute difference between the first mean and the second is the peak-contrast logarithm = -1.0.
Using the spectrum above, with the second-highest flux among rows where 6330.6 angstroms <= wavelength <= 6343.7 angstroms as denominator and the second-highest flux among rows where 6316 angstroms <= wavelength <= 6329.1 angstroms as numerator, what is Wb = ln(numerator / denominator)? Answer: -0.11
